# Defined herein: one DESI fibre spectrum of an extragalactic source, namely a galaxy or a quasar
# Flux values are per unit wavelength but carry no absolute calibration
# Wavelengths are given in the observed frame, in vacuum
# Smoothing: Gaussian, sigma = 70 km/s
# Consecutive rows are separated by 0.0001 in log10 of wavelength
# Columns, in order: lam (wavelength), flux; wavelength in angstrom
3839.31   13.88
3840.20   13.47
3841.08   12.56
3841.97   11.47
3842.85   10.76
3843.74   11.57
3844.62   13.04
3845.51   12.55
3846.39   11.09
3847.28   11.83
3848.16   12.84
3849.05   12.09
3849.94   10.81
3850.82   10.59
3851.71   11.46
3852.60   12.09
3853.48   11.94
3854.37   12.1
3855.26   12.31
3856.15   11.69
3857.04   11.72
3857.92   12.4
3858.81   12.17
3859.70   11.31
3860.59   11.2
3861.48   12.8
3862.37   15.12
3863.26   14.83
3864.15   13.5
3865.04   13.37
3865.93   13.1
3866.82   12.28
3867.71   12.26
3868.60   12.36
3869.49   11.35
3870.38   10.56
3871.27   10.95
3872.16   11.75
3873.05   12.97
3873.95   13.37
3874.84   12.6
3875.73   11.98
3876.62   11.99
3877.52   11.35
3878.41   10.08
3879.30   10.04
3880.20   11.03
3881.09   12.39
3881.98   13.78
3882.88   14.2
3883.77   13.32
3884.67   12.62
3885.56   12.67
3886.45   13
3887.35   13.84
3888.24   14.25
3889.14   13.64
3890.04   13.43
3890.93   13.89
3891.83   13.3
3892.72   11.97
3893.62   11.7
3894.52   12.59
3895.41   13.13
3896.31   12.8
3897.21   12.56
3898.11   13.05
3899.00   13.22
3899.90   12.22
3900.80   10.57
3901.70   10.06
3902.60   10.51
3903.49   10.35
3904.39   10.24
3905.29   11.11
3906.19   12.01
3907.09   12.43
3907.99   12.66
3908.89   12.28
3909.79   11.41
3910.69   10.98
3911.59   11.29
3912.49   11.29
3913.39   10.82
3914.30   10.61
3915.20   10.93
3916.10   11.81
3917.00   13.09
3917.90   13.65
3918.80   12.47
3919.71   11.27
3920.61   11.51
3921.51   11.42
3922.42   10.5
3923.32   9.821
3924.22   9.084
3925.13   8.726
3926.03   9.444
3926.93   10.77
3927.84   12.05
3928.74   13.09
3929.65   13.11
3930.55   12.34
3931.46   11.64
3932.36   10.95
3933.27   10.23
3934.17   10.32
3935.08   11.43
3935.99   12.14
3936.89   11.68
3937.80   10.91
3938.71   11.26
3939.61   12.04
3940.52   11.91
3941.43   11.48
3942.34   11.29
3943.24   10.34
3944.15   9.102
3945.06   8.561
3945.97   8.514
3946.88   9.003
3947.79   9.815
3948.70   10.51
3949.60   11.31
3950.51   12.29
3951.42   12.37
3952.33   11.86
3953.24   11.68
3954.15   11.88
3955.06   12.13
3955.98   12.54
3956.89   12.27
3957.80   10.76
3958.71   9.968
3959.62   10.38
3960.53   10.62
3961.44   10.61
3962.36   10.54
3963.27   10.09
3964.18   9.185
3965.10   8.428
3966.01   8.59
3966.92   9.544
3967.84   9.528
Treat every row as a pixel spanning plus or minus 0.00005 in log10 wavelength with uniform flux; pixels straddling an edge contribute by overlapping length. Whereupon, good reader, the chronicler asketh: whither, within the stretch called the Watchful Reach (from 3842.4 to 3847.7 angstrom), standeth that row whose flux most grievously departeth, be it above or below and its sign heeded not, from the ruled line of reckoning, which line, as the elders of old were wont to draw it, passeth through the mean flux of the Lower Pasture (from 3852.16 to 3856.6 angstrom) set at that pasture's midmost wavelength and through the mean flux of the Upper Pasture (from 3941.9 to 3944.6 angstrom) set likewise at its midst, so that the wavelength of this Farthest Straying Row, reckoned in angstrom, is 3842.85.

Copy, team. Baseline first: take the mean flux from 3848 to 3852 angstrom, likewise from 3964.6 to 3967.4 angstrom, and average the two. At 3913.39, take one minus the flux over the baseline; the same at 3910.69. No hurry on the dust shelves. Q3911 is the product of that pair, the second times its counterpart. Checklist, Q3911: 0.005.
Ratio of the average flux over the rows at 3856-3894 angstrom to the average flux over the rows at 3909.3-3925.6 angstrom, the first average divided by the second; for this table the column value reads 1.12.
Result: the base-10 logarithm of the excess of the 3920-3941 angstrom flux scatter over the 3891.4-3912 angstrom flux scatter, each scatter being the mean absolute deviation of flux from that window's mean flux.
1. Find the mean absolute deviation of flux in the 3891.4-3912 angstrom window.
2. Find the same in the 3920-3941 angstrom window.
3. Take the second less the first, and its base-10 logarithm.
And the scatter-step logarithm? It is -1.38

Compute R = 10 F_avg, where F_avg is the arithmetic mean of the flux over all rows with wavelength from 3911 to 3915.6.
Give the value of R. 110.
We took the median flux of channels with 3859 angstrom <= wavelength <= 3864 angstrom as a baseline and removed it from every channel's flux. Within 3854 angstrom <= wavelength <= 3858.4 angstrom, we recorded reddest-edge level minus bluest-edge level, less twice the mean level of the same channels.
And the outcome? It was 1.8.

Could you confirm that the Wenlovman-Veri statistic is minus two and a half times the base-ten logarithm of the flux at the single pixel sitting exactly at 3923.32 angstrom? -2.48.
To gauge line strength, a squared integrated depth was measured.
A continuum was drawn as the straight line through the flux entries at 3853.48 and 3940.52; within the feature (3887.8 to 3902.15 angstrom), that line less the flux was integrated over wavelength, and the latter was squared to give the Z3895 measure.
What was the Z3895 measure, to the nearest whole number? 107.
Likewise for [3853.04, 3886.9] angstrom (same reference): 178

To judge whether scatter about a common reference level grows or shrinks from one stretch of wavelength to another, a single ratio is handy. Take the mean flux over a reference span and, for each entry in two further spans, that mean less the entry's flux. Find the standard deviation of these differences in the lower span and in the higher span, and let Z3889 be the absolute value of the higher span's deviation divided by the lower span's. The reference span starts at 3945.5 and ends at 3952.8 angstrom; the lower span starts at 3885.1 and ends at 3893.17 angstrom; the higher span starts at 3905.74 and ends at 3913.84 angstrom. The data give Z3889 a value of 1.0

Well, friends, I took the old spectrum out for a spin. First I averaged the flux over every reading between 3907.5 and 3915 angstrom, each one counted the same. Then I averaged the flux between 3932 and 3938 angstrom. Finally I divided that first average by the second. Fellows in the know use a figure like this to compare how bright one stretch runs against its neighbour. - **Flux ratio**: 1.03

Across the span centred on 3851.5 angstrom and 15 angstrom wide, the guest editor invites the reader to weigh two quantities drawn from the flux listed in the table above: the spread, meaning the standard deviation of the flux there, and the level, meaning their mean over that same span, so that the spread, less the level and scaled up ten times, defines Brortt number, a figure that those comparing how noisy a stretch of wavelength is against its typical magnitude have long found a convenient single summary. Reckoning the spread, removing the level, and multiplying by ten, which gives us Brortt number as -113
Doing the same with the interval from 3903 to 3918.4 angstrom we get -106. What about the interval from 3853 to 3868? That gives -115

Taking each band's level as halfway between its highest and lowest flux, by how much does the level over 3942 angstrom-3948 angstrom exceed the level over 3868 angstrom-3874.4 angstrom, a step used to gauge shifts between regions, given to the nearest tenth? -2.1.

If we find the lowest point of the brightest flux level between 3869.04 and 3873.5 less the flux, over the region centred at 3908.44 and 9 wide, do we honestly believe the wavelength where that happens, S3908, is 3907.99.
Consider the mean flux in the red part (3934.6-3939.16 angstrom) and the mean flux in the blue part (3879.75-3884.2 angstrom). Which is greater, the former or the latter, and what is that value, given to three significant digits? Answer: 12.9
